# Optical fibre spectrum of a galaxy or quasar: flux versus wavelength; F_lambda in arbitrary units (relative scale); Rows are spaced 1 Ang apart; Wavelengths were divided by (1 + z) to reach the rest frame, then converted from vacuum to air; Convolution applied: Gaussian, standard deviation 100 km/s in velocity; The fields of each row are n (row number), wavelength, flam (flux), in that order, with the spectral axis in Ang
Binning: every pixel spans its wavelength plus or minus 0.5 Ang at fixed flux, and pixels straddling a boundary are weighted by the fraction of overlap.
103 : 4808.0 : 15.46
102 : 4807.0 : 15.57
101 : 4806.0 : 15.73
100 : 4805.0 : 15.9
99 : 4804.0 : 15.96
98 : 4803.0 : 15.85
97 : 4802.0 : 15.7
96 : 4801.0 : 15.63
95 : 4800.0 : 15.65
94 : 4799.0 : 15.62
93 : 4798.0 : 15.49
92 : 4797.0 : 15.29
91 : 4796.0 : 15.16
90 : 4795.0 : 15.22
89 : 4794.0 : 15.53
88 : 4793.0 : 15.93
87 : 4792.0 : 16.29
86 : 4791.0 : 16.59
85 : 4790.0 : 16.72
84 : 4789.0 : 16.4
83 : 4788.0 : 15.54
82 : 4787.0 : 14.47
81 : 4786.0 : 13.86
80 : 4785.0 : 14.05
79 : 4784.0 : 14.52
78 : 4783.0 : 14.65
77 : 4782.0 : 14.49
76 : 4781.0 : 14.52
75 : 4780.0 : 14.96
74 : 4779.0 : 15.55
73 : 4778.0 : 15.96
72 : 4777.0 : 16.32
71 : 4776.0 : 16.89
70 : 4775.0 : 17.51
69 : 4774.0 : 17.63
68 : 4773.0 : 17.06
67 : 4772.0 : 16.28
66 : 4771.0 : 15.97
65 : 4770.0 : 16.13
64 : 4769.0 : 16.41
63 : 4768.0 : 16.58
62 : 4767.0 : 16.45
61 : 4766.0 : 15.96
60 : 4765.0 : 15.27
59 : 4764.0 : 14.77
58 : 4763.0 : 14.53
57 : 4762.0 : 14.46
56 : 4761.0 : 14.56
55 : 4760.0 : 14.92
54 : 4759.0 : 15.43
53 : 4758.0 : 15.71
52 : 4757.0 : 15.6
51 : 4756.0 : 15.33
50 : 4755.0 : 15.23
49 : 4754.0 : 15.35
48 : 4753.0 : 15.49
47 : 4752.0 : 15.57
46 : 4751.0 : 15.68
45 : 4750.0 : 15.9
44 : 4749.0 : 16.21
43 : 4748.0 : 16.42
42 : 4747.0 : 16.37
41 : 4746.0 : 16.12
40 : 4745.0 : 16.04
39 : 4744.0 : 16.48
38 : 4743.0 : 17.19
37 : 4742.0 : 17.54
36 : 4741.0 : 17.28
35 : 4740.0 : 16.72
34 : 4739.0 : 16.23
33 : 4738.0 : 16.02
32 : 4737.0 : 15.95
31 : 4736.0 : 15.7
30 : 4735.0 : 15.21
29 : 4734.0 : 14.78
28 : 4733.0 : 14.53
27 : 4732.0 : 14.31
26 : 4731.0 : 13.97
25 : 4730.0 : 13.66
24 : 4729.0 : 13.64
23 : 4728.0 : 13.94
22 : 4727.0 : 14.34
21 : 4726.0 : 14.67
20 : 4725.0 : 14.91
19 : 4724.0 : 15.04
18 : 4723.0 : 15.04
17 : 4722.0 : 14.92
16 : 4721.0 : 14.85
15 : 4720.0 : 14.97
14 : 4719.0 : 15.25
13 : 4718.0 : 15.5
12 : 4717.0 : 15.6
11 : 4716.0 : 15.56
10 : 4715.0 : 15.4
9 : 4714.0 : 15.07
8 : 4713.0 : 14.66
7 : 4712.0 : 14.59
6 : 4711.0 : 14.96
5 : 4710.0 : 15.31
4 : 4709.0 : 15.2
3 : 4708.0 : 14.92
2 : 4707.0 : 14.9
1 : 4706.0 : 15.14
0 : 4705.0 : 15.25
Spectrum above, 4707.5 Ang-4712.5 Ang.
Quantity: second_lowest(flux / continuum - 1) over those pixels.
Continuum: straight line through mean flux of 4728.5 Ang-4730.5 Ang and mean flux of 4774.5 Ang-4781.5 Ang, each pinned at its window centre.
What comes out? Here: 0.17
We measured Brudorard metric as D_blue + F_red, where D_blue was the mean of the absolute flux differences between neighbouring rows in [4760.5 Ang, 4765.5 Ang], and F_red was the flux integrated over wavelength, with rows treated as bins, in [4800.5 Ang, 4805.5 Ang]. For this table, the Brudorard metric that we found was 79.3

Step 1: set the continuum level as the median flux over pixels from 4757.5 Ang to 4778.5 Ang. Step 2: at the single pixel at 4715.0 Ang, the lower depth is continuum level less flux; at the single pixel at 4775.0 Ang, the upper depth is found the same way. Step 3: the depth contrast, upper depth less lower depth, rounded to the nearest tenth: -2.1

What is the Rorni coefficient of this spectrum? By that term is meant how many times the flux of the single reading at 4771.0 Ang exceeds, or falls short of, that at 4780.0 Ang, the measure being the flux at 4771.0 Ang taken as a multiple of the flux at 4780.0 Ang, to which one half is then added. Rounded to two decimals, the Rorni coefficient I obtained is 1.57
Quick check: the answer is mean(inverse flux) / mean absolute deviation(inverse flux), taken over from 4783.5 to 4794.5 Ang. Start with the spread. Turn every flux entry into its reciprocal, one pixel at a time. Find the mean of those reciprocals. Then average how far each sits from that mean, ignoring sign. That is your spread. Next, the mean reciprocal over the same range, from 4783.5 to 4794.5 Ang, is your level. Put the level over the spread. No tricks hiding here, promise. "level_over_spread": 17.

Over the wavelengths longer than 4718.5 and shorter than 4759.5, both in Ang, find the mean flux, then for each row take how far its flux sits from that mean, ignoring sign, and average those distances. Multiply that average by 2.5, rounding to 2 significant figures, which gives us 1.8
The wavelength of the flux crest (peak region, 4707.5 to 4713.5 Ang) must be 4710.0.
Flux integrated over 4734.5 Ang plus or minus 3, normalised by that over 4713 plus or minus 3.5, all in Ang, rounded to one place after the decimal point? 0.9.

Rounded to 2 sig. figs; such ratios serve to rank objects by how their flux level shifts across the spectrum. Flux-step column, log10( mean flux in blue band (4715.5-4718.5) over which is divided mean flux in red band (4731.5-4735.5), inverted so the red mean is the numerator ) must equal -0.024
